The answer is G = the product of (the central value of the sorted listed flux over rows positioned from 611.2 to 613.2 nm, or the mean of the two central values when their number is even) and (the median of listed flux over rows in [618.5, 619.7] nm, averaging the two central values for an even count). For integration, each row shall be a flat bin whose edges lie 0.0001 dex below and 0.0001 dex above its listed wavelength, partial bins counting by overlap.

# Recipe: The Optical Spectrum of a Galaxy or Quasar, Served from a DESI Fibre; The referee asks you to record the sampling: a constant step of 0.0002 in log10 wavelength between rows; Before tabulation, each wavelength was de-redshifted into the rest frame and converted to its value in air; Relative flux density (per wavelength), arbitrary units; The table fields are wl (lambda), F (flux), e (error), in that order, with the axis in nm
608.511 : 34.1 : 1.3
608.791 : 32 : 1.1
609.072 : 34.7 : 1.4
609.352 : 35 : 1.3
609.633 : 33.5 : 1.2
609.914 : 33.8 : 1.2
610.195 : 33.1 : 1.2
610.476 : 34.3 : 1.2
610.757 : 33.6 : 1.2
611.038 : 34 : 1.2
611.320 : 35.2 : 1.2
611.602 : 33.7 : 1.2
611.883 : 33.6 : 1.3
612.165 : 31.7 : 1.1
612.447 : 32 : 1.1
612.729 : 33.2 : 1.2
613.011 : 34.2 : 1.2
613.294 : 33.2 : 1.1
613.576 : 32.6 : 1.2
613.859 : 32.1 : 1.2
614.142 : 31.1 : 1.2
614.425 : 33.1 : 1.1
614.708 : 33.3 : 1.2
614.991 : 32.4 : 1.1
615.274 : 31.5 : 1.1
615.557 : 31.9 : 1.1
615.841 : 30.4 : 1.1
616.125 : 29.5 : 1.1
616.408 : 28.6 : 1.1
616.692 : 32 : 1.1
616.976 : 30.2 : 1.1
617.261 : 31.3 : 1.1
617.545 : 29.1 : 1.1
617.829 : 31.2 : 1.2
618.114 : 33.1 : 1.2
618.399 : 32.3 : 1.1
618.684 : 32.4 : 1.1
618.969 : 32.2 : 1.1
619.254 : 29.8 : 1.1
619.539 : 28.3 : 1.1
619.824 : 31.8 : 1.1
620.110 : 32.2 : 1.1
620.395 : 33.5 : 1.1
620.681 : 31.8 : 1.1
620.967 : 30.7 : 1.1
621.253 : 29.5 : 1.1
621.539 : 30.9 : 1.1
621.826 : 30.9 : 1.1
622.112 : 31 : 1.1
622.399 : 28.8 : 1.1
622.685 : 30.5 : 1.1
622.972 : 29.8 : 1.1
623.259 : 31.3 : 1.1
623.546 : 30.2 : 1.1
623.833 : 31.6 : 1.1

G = 1042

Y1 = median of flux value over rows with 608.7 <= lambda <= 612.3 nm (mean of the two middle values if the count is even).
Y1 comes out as 33.7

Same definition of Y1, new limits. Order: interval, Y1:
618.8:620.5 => 32.0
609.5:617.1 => 33.1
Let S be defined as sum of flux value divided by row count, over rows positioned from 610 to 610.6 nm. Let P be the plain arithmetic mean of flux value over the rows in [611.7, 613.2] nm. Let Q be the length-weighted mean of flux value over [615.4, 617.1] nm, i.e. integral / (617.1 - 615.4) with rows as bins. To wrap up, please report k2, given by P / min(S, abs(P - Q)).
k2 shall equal 13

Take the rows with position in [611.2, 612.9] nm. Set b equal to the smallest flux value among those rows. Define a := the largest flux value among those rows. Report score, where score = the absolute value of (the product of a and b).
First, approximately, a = 35.2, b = 31.7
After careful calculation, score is 1116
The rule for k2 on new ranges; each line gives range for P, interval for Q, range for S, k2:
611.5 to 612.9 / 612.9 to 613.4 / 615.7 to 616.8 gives 40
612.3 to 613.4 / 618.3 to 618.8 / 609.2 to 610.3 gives 41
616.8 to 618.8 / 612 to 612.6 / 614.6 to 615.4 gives 55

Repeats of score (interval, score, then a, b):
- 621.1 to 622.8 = 893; 31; 28.8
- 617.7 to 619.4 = 986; 33.1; 29.8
